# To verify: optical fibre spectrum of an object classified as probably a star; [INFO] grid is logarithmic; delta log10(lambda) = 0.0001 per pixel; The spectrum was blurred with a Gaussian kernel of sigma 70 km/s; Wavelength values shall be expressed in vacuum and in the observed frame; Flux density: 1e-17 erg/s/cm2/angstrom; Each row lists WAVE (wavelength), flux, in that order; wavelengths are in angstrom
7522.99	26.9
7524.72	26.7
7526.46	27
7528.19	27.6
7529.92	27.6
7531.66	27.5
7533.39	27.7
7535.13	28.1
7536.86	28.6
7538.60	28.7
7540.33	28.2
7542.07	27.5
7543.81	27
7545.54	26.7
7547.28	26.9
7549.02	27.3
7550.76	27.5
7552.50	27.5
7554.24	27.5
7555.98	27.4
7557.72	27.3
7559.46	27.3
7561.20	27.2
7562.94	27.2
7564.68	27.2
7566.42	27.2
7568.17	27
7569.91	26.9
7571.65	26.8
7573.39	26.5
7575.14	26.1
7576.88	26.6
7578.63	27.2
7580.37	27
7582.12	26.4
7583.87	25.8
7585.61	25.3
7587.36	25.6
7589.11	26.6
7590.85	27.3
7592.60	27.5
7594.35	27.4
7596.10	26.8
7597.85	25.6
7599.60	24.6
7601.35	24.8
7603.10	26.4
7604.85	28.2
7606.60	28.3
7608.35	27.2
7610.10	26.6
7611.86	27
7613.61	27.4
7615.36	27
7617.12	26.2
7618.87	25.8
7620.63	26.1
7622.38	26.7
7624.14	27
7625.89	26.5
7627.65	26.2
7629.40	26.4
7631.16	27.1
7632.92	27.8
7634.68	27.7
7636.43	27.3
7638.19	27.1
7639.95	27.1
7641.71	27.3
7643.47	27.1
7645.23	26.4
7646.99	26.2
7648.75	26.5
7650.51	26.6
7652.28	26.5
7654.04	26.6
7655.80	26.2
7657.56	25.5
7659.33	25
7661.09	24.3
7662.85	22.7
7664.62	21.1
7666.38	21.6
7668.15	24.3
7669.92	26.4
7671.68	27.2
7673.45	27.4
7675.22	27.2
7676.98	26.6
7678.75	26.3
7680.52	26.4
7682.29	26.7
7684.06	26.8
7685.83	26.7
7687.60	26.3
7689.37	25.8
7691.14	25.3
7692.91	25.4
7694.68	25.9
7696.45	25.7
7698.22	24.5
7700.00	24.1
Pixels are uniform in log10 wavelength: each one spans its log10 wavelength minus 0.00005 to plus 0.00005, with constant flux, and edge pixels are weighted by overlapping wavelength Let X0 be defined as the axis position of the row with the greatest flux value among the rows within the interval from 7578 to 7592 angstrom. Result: 7590.85 angstrom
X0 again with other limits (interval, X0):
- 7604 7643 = 7606.60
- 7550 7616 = 7606.60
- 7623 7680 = 7632.92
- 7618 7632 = 7631.16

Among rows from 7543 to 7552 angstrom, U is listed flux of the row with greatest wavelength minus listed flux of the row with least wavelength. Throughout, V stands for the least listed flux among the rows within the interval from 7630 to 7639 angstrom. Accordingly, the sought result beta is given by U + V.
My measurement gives 27.6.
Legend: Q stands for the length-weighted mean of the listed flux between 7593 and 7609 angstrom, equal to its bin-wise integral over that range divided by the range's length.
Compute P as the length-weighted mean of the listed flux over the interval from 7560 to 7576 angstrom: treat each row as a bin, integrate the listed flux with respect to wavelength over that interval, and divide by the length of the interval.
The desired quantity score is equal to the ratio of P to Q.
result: 1.01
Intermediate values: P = 26.9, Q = 26.6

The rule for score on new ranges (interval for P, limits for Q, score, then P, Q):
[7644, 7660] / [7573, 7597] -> 0.99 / 26.2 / 26.6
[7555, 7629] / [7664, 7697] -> 1.04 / 26.7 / 25.8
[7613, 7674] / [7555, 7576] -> 0.97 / 26.1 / 27.0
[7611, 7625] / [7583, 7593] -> 1.01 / 26.6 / 26.3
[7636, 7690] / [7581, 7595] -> 0.98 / 26.0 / 26.5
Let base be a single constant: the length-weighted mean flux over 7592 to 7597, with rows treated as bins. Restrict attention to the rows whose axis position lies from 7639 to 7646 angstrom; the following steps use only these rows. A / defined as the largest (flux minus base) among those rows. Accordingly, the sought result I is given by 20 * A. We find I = 2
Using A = 0.1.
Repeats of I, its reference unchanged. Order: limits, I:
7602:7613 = 22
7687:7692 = -18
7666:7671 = -16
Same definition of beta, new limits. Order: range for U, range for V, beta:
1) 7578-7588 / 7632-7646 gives 24.8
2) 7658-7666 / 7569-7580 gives 22.2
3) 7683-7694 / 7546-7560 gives 25.5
